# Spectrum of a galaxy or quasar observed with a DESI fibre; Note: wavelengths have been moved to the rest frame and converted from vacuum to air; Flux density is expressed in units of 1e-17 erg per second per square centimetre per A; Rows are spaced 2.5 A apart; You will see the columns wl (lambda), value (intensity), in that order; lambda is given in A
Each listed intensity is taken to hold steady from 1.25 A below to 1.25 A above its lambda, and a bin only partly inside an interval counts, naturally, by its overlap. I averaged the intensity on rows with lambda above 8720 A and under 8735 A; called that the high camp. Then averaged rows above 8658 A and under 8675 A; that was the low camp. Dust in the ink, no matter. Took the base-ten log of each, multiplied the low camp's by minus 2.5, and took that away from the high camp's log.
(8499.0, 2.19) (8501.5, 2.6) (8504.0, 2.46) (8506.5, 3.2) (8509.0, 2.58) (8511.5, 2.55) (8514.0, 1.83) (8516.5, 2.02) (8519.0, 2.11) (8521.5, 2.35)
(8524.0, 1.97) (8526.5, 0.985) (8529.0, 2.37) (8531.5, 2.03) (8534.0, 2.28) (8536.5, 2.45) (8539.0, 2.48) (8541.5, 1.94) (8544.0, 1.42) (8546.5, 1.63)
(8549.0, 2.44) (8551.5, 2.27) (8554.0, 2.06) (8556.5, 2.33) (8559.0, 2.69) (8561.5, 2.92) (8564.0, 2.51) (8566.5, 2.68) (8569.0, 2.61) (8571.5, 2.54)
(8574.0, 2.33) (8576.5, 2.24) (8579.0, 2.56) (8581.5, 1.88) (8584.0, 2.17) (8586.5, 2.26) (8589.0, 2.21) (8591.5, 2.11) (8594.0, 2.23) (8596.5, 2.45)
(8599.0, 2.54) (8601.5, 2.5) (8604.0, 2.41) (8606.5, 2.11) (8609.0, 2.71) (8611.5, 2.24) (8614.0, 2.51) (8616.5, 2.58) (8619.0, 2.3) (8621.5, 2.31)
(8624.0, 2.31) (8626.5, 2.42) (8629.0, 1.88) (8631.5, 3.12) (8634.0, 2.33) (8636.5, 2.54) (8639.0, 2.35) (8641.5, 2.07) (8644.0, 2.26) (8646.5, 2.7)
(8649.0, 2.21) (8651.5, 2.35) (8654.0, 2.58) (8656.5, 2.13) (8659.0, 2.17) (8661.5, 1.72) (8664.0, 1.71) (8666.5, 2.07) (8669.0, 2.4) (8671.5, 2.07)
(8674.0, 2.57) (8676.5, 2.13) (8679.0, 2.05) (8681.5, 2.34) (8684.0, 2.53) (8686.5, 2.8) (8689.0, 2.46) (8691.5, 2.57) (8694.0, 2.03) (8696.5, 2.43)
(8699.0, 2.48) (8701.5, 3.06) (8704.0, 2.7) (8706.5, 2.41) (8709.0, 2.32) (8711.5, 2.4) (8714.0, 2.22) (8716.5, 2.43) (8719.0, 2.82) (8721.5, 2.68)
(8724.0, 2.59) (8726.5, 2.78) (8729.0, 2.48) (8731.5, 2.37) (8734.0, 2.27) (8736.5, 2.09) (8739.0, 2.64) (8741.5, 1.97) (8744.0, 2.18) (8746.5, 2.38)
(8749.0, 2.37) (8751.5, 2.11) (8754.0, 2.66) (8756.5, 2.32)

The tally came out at 1.21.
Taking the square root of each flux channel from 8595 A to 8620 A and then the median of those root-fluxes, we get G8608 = 1.57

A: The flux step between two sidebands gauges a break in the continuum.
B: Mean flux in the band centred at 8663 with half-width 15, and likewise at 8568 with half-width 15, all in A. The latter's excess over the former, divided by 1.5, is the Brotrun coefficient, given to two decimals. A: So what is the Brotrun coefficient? 0.18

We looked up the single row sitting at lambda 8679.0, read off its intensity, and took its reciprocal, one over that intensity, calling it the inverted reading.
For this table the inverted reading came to 0.49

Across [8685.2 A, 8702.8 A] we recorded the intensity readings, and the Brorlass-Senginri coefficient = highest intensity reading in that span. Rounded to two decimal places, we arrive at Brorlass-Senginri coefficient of 3.06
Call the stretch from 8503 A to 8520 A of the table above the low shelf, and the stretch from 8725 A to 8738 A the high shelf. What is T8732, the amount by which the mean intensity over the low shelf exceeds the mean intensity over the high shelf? -0.01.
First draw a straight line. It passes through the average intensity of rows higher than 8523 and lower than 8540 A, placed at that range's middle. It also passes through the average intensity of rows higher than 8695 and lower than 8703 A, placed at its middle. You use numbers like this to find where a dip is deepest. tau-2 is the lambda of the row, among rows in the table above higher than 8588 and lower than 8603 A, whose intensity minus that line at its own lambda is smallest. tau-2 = 8591.5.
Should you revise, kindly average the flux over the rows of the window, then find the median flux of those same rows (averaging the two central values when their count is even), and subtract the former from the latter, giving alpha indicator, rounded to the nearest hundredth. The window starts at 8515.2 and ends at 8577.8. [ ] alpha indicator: 0.10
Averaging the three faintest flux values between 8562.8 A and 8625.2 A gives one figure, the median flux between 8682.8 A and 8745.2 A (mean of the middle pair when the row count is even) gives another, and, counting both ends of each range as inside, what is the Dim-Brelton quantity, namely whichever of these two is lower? 2.0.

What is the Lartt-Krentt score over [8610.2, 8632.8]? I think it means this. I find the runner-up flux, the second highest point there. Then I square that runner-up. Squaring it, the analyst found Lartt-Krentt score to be 6.66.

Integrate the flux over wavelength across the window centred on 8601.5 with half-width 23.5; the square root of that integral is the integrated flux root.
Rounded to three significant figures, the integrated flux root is 10.5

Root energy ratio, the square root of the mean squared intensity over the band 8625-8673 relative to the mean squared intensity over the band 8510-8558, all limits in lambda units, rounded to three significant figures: 1.08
